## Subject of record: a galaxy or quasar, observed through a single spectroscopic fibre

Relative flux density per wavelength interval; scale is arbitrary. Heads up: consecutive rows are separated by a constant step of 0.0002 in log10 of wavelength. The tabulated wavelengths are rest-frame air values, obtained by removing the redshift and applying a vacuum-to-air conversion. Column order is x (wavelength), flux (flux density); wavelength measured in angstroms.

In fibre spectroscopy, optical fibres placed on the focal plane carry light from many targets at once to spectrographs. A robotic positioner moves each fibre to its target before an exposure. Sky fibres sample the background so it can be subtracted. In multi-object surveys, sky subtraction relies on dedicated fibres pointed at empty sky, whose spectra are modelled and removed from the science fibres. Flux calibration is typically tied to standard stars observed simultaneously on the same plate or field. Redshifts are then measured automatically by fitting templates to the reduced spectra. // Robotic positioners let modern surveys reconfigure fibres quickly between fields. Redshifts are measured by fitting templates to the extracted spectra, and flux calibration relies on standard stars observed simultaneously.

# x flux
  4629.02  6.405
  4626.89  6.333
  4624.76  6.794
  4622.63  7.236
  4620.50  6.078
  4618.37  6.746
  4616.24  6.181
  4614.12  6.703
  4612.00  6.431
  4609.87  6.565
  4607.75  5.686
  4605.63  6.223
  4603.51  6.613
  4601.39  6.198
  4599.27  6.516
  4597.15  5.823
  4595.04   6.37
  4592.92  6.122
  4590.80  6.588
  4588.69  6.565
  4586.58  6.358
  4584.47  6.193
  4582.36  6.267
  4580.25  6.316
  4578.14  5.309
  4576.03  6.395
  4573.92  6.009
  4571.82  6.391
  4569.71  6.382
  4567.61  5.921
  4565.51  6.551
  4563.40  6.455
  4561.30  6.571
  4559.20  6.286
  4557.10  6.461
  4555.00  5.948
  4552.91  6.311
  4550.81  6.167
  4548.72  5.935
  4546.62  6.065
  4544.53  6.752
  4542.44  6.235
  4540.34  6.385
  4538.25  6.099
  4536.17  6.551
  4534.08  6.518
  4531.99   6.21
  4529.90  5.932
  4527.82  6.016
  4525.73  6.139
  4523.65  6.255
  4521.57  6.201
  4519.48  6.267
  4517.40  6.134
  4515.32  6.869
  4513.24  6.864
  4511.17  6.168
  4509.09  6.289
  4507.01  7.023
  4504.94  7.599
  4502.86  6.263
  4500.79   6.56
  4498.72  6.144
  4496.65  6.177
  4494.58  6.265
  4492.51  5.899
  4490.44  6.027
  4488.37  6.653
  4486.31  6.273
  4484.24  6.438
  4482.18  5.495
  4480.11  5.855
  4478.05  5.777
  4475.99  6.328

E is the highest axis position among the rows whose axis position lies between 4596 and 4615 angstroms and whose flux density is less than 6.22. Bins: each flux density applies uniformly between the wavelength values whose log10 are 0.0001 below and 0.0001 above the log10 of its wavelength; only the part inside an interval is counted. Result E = 4607.75 angstroms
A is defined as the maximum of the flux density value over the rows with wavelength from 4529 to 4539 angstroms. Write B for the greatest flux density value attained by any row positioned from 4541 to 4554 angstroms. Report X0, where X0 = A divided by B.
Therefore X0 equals 0.97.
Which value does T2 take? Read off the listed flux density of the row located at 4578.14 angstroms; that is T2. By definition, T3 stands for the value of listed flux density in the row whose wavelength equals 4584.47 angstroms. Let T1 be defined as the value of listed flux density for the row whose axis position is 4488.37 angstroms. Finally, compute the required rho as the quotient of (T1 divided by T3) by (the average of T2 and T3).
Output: 0.19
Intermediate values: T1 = 6.653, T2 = 5.309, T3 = 6.193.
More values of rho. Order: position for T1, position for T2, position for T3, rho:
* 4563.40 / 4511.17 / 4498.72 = 0.17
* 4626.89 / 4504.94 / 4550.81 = 0.15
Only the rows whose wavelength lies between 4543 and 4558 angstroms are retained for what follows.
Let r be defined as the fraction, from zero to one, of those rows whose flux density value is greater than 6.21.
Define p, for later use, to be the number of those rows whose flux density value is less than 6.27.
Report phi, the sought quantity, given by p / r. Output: 9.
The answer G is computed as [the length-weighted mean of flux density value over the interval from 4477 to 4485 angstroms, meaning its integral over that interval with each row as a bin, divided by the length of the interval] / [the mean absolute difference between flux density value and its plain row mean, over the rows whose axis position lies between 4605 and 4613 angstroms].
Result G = 22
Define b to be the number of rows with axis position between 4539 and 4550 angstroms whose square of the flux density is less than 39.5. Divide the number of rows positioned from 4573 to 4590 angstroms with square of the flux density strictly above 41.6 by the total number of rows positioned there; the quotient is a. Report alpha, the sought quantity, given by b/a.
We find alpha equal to 24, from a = 0.125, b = 3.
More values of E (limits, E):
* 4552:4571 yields 4567.61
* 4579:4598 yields 4597.15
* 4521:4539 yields 4538.25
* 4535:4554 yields 4550.81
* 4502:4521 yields 4517.40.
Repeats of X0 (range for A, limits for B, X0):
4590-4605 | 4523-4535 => 1.01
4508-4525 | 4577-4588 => 1.08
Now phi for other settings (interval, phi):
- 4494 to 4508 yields 6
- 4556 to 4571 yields 1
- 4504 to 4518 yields 3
